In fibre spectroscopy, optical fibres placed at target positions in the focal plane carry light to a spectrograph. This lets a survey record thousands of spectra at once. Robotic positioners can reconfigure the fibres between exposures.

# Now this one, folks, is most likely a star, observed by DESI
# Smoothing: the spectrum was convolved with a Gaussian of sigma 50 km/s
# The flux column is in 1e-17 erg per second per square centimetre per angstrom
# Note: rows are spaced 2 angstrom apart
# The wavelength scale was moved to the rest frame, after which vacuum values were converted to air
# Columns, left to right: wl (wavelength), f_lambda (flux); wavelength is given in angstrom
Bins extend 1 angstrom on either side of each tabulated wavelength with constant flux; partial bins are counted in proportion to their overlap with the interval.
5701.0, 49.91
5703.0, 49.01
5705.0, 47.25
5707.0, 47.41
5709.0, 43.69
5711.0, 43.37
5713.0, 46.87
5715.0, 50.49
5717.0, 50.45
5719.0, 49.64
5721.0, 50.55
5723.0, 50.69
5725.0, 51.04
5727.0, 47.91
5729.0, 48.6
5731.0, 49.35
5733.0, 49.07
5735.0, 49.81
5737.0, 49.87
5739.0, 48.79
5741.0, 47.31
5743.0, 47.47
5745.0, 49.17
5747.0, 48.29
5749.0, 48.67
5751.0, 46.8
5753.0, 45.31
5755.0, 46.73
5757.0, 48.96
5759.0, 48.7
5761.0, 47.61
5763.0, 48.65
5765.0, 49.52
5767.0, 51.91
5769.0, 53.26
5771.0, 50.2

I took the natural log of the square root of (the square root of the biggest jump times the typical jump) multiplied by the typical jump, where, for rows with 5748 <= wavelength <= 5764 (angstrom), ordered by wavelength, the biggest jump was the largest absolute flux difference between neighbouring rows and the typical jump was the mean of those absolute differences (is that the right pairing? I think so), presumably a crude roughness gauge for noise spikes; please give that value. 0.42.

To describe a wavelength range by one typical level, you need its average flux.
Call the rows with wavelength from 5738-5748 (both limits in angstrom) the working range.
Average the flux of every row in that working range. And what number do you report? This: 48.2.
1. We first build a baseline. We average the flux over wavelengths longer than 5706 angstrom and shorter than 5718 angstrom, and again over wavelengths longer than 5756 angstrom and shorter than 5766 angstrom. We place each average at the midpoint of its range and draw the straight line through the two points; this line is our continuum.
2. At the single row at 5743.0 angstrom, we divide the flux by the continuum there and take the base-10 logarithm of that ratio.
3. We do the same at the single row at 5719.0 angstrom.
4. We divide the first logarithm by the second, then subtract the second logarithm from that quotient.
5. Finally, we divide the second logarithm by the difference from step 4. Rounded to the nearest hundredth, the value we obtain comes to -0.07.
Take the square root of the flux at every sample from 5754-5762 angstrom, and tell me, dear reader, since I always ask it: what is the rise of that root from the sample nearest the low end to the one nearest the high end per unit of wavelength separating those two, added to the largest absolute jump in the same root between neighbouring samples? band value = 0.17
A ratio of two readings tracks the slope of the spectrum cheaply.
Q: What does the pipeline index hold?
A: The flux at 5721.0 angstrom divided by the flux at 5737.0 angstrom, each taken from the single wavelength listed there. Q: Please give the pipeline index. 1.01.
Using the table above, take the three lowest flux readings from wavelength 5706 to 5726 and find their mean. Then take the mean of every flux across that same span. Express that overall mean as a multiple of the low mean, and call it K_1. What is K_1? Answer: 1.08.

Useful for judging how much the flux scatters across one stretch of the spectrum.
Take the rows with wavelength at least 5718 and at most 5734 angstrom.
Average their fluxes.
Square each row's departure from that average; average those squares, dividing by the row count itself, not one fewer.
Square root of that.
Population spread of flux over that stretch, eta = 1.0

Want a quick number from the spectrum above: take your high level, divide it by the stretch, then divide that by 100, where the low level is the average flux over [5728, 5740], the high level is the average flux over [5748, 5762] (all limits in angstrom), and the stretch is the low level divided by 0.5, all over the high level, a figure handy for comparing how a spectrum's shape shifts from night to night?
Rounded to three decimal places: 0.229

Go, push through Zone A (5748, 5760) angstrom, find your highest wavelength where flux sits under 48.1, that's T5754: 5755.0 angstrom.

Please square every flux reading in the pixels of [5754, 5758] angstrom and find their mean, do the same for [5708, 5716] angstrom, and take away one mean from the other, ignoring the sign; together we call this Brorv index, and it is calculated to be 156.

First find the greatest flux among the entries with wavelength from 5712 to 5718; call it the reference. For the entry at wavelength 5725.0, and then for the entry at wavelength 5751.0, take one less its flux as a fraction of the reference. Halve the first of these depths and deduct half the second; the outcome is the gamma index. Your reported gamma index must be -0.042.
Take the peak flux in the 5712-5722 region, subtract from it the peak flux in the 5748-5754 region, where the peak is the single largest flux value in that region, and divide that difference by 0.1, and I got 19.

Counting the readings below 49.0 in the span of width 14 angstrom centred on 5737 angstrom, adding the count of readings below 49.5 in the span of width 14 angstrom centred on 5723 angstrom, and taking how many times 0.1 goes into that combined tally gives 50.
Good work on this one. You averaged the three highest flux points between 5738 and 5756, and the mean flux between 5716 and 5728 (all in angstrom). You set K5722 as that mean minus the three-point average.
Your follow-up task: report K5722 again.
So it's 1.2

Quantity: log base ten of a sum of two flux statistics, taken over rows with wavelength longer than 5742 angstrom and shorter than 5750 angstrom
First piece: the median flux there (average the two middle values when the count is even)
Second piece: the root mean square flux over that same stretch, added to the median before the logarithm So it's 1.986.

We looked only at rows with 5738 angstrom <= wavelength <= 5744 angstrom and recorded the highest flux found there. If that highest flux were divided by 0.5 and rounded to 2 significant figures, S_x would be 98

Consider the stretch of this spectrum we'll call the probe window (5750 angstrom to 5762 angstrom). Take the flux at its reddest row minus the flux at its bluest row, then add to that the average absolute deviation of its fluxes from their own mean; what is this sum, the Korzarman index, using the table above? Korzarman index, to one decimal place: 1.9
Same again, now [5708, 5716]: 9.4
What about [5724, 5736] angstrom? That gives -0.5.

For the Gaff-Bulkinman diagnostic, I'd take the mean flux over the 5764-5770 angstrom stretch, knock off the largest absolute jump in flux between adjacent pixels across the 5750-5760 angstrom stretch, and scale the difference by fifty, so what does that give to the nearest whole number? 2467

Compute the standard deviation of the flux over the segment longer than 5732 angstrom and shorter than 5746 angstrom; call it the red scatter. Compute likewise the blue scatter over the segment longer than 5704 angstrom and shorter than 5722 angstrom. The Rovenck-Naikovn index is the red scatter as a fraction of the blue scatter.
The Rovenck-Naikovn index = 0.4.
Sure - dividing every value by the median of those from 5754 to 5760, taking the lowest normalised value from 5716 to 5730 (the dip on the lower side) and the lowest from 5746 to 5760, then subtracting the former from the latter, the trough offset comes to -0.05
